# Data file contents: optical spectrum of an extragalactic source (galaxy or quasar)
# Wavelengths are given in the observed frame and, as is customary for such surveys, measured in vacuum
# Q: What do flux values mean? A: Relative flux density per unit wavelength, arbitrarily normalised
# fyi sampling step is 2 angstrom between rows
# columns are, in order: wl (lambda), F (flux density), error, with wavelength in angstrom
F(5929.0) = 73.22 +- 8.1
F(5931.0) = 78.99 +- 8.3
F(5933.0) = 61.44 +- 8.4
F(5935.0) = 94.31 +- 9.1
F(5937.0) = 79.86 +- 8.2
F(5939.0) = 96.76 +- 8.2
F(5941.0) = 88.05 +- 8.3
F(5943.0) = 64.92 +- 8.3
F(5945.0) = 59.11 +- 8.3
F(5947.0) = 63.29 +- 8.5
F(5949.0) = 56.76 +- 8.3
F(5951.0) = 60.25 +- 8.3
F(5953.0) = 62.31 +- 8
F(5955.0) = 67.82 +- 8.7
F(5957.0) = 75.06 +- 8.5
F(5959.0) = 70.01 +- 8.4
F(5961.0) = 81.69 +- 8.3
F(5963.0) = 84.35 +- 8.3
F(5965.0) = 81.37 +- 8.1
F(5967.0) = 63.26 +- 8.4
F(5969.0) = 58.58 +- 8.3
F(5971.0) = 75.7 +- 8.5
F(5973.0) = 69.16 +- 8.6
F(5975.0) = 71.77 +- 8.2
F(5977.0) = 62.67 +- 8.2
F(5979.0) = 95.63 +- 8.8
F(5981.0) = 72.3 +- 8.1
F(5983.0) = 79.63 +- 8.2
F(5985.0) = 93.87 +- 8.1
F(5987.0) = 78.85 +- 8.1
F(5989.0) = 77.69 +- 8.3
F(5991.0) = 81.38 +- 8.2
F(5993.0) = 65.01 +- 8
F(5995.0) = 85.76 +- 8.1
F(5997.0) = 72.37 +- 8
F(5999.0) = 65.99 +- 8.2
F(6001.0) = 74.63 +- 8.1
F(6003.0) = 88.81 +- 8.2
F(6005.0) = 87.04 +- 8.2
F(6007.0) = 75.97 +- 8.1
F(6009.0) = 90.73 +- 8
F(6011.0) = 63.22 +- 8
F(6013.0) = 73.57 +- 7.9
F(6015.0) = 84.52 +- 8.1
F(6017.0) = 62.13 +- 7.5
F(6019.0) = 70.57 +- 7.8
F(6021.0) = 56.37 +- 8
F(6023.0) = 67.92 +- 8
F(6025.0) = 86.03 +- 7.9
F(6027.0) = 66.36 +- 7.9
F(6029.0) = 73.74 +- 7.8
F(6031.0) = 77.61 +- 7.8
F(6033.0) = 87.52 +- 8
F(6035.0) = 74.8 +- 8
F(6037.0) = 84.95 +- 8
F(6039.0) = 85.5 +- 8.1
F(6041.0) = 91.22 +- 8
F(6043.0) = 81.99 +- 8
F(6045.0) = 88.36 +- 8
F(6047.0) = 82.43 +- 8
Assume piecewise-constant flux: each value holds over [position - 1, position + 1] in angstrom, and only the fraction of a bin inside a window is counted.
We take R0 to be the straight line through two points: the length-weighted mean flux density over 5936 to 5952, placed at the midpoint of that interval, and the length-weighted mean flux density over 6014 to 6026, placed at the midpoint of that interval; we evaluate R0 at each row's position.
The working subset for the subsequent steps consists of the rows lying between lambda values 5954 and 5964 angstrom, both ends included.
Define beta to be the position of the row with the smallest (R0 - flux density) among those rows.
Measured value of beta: 5963.0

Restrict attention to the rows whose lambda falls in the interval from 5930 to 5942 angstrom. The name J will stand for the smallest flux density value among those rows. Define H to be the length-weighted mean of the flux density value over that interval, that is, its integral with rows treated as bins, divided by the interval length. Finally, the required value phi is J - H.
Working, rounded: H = 83.2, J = 61.44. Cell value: -22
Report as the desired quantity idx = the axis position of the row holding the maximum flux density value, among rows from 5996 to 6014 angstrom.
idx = 6009.0 angstrom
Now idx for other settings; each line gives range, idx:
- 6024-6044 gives 6041.0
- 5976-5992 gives 5979.0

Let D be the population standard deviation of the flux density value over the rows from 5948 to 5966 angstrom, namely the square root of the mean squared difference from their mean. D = 10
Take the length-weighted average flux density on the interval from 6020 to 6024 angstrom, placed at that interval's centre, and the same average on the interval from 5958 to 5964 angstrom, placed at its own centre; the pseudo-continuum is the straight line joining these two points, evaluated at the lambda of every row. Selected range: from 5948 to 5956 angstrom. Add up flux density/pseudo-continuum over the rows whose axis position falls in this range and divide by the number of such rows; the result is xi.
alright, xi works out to 0.76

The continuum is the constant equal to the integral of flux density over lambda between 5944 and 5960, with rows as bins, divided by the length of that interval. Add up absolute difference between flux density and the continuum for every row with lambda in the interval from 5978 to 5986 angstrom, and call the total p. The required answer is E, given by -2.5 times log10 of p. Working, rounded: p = 84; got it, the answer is -4.81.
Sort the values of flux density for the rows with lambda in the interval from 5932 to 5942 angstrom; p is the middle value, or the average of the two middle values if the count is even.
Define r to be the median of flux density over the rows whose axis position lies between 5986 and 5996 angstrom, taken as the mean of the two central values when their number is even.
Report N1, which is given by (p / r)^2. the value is 1.25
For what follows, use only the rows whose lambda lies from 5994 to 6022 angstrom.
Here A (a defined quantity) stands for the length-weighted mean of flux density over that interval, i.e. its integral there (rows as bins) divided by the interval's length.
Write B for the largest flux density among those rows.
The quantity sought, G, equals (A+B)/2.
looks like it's 82.9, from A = 75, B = 90.73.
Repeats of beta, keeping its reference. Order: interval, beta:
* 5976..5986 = 5979.0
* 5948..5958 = 5957.0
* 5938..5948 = 5939.0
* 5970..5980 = 5979.0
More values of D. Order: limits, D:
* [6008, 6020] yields 10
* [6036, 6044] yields 3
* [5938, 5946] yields 16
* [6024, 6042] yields 8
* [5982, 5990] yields 7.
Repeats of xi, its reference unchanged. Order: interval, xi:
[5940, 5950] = 0.80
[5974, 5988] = 1.08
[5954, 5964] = 0.96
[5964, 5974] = 0.91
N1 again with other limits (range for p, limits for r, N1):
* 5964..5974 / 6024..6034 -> 0.79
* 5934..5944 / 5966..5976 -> 1.62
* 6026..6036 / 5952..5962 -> 1.14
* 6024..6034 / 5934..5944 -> 0.78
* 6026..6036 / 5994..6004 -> 1.00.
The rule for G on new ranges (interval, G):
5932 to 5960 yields 84.1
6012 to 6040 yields 81.3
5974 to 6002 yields 86.3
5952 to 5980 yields 84.2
